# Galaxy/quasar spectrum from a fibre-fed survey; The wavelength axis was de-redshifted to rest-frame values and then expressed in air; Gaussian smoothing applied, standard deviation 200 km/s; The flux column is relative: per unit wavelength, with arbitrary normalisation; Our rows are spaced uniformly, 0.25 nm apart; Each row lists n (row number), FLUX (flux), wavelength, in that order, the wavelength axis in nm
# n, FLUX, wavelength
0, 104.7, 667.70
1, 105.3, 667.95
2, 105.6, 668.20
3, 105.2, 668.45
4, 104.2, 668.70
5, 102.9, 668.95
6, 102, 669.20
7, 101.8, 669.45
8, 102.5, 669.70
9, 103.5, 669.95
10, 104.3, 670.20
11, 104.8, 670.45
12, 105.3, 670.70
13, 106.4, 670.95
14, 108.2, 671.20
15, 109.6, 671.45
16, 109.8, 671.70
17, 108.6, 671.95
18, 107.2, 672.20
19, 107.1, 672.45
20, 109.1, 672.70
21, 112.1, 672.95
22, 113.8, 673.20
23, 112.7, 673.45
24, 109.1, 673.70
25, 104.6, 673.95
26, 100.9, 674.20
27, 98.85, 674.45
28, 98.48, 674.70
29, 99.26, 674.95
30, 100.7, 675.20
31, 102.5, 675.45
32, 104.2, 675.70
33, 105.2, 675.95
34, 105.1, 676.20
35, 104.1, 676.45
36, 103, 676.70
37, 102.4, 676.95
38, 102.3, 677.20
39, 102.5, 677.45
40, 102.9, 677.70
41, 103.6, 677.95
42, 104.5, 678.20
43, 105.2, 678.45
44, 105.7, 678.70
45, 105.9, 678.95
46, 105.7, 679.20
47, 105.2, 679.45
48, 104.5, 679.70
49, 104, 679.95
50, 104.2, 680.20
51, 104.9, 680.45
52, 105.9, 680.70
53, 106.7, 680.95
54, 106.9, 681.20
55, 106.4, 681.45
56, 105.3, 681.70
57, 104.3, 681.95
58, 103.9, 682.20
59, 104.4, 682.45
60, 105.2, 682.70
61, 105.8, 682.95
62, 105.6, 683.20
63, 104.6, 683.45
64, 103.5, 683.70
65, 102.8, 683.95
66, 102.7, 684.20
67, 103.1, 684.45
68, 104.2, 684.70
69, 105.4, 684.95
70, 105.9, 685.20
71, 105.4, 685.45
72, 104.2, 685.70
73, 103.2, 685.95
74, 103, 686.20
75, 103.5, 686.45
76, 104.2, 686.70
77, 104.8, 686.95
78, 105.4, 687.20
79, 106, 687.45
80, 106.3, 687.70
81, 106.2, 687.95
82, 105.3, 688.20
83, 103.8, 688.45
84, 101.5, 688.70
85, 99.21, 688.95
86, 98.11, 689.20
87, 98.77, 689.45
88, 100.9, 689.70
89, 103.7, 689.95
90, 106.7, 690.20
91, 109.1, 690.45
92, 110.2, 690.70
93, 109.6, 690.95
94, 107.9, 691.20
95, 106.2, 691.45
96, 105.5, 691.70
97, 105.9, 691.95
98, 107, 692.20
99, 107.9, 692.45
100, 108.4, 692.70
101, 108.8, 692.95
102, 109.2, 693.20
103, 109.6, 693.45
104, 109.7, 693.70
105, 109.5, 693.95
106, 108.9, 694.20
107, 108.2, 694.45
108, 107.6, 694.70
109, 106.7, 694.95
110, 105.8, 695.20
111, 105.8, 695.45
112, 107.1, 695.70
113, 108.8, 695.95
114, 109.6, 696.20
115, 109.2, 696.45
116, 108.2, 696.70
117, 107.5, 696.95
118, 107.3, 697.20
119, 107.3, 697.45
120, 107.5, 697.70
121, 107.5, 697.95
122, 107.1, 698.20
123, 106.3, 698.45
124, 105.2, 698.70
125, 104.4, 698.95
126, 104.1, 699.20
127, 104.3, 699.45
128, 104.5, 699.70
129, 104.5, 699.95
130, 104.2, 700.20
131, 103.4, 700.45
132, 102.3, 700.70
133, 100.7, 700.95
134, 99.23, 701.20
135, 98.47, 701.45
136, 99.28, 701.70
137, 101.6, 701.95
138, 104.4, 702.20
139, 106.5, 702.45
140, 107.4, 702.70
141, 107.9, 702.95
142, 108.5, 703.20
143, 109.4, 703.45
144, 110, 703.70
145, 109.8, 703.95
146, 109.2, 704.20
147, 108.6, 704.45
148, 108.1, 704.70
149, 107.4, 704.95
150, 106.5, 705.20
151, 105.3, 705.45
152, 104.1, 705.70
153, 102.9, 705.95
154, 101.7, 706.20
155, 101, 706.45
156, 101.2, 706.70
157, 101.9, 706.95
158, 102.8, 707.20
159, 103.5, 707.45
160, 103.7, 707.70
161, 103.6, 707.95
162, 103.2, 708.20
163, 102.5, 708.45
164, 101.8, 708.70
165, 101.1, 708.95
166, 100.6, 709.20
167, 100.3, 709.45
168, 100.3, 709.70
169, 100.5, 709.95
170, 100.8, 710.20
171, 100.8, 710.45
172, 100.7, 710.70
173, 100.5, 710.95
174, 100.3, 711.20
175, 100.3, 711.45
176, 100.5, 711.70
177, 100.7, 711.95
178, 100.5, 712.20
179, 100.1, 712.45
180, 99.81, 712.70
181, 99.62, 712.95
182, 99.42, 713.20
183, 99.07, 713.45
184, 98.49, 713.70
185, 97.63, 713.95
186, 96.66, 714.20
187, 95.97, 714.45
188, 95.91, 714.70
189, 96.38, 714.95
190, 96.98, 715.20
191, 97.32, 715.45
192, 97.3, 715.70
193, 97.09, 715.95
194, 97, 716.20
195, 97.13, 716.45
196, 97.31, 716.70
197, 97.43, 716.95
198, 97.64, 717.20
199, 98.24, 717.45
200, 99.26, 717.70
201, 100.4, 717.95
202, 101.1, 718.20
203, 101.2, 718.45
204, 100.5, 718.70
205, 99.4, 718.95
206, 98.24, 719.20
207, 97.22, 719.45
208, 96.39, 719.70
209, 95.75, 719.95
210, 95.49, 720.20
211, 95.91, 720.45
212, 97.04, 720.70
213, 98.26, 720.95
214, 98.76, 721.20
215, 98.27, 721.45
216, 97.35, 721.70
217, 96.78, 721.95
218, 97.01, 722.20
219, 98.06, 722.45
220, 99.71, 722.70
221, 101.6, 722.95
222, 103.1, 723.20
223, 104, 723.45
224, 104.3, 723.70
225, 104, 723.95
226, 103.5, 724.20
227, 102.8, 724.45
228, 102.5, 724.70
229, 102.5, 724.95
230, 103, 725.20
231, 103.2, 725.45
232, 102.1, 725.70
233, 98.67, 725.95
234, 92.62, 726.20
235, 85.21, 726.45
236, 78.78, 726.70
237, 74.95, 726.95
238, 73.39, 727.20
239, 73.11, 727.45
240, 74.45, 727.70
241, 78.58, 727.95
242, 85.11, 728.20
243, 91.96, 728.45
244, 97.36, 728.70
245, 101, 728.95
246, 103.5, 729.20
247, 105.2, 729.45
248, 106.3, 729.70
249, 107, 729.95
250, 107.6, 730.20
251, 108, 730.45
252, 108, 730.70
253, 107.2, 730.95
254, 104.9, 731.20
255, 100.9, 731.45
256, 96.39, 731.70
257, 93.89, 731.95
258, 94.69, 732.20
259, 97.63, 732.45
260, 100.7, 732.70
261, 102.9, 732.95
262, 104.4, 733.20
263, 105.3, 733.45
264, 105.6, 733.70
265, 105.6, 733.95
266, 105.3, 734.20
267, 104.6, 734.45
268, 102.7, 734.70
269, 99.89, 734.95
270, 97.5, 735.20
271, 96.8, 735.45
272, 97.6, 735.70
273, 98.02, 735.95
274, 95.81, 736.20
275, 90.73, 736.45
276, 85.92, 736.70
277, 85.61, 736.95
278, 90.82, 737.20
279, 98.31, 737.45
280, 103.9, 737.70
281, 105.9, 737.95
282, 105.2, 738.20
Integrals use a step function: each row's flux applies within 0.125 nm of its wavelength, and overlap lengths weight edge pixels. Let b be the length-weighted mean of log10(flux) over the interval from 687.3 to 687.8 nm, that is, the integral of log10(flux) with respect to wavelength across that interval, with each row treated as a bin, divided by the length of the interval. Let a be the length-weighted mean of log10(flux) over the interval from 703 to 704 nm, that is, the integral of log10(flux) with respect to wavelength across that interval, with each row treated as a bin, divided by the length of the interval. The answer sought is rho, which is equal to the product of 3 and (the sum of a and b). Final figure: 12.2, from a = 2.04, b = 2.03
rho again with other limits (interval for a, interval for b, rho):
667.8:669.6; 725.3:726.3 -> 12.0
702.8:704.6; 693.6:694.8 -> 12.2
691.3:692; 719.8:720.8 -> 12.0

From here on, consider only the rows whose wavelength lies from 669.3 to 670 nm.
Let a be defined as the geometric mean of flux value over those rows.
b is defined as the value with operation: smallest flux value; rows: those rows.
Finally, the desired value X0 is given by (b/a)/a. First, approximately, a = 102.6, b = 101.8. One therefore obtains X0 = 0.0097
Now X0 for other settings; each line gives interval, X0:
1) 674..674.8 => 0.0100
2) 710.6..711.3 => 0.0099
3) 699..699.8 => 0.0096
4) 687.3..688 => 0.0094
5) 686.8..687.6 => 0.0094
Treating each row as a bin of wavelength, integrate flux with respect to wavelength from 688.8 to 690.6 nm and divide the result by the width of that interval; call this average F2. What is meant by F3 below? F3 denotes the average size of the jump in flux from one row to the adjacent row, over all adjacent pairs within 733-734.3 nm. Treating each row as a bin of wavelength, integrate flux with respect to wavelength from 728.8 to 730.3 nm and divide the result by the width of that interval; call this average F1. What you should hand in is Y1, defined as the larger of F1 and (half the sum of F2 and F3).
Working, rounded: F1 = 105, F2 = 102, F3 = 0.4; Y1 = 104.9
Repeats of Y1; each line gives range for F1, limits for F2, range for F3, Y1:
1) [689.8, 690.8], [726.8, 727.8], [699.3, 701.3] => 107.2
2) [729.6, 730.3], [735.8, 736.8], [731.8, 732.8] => 107.0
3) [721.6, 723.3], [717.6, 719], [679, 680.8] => 99.1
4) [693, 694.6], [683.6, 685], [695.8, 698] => 109.1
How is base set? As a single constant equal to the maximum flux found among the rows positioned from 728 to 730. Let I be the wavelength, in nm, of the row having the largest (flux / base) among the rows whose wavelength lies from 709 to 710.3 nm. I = 710.20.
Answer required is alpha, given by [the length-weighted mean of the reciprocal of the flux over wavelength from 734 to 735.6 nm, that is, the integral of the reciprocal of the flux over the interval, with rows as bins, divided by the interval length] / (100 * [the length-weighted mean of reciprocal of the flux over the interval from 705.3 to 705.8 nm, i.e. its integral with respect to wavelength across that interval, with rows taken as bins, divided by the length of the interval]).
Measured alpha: 0.0104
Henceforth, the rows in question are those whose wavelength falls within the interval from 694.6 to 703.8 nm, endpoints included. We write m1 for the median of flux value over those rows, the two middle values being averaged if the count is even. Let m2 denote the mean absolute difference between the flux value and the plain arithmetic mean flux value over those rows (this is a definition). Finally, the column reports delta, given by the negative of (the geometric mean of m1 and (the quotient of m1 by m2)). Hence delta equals -69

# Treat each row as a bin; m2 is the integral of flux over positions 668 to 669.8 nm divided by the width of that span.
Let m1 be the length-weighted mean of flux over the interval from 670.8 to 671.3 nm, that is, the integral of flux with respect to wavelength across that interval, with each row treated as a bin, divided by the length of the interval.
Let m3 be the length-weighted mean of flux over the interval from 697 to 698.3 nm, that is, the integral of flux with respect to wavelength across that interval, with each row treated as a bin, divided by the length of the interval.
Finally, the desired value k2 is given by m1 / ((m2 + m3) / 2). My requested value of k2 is 1.02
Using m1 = 107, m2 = 104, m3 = 107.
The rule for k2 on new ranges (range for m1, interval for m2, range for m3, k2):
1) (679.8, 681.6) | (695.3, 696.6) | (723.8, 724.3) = 1.00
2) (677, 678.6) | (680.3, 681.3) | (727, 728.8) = 1.10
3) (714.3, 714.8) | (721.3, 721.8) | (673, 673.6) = 0.91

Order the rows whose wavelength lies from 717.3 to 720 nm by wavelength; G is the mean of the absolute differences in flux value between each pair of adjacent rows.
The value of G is 0.84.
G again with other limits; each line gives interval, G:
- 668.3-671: 0.80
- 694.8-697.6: 0.70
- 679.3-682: 0.67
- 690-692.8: 1.11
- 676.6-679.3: 0.45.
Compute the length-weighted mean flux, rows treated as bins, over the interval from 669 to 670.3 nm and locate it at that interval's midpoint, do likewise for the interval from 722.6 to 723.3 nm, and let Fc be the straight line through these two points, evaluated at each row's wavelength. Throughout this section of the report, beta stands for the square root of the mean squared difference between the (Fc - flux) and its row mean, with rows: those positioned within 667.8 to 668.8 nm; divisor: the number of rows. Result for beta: 0.52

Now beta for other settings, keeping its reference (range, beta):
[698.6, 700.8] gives 0.76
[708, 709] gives 0.78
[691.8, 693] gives 1.05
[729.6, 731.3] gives 1.02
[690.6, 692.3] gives 1.70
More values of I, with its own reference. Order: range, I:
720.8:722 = 721.20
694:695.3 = 694.20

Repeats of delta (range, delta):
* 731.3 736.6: -52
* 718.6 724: -65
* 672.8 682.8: -71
